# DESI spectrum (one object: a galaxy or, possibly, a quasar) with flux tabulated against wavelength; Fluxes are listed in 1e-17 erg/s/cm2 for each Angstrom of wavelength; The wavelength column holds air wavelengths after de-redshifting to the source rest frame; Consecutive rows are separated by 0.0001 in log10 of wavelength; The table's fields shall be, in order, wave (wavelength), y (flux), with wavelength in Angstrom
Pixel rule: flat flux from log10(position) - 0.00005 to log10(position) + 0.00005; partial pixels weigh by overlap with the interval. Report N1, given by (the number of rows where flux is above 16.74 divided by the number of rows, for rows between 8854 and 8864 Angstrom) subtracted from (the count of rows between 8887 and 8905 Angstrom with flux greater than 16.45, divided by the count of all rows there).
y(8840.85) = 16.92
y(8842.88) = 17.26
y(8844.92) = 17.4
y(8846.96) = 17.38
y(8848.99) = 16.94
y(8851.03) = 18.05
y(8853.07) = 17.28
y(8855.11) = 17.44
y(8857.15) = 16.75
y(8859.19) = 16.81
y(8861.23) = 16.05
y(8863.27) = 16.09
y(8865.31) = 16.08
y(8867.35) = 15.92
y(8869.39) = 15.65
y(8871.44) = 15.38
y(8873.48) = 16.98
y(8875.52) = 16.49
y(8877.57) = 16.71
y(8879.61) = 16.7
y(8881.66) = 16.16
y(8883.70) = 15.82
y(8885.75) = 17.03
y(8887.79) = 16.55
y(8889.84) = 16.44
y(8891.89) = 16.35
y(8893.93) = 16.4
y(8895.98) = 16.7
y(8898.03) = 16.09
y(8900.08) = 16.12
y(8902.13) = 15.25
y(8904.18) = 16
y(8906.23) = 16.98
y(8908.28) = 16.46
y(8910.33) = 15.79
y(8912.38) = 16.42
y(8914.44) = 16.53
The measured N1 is -0.4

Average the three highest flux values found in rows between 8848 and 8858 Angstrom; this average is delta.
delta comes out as 17.6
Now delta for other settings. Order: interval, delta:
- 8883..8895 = 16.7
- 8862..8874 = 16.4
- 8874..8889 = 16.8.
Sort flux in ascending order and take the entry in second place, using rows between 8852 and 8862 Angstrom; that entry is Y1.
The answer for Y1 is 16.75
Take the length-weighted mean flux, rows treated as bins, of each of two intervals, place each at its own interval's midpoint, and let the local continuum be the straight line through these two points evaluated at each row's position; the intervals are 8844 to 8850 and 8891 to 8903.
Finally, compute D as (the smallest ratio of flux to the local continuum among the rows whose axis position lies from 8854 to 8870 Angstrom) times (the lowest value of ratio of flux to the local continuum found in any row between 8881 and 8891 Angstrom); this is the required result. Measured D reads 0.898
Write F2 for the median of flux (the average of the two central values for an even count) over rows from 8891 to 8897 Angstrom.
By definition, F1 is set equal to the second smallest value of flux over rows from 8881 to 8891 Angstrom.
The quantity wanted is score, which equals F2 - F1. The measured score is 0.2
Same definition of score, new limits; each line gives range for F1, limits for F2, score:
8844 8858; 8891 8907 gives -0.7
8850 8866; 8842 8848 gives 1.3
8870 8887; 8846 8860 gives 1.5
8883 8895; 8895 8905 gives -0.3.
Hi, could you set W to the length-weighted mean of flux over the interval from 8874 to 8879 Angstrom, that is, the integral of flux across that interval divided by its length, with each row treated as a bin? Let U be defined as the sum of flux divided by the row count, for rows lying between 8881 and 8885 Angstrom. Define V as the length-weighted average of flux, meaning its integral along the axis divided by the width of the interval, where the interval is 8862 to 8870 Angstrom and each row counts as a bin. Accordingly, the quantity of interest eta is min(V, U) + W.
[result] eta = 32.6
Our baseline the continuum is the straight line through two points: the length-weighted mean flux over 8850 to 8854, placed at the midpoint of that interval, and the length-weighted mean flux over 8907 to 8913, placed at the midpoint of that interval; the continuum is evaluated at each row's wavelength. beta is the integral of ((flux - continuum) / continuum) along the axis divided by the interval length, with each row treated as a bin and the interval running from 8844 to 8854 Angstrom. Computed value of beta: -0.02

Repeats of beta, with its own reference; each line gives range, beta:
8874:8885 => -0.03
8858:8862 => -0.06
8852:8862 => -0.04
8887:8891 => -0.02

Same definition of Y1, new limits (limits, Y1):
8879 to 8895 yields 16.16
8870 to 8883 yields 16.16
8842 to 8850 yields 17.26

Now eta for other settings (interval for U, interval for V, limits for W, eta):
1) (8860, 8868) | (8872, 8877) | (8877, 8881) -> 32.7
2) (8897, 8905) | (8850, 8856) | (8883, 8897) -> 32.4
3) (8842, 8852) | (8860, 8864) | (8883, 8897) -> 32.6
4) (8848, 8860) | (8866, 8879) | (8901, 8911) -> 32.3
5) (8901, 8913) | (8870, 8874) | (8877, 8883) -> 32.5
